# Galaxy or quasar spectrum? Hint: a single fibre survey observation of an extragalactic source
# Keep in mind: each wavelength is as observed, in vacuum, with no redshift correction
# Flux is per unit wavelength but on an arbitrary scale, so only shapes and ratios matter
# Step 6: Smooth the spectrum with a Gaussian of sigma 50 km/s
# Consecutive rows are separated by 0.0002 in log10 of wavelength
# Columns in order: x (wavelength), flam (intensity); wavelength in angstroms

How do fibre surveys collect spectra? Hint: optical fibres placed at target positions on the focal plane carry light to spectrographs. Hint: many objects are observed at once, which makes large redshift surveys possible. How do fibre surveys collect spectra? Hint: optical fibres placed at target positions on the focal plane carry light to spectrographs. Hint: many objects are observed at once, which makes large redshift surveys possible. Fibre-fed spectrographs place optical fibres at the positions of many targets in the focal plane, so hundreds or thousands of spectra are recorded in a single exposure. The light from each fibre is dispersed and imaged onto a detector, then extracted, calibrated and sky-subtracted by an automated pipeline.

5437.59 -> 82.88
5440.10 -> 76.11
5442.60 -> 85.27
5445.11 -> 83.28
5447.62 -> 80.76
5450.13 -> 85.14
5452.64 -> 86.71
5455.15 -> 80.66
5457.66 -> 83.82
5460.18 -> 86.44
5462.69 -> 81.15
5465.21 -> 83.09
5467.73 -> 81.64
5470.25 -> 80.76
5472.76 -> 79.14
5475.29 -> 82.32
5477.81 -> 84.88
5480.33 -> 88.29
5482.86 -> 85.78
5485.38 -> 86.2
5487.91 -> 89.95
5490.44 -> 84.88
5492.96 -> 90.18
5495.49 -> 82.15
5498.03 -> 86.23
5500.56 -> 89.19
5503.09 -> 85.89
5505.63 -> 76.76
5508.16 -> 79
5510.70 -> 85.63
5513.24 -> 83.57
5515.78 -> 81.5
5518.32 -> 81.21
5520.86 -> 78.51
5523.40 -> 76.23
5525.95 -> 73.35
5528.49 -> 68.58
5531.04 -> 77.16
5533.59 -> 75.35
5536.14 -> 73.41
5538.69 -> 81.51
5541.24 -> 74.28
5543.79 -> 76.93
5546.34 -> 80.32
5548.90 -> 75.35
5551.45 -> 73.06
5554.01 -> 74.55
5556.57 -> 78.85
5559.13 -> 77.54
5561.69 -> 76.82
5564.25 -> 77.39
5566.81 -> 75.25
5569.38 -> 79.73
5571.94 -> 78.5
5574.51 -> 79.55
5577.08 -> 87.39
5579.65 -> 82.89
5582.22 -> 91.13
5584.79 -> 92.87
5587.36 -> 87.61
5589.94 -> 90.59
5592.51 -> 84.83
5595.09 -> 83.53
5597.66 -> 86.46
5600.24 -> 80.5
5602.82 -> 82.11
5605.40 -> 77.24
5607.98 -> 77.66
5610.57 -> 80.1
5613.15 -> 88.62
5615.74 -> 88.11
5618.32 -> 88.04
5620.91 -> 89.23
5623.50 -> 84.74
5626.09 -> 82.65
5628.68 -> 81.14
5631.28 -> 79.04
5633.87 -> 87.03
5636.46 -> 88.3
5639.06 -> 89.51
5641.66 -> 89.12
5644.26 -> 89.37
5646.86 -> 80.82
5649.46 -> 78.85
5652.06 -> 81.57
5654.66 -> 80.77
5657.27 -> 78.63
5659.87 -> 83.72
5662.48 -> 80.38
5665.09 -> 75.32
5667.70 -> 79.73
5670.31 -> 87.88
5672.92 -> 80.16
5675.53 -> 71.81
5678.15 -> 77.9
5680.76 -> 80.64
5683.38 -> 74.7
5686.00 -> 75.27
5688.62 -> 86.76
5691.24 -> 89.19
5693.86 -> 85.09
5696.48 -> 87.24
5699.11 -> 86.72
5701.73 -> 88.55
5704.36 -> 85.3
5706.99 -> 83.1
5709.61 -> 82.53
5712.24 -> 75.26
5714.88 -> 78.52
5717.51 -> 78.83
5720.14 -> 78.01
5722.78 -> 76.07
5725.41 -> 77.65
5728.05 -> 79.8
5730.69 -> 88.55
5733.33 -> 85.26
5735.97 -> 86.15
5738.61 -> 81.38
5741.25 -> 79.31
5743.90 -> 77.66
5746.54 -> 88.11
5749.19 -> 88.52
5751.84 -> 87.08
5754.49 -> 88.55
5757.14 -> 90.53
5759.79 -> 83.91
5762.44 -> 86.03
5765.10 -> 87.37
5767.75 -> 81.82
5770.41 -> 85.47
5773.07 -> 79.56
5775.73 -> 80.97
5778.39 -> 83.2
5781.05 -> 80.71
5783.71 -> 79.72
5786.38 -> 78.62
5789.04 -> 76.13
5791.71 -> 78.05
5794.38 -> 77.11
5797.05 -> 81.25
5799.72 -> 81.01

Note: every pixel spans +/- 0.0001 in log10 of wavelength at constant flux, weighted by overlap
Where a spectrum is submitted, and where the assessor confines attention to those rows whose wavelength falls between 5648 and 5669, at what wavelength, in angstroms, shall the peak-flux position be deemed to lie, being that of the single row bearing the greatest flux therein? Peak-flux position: 5659.87 angstroms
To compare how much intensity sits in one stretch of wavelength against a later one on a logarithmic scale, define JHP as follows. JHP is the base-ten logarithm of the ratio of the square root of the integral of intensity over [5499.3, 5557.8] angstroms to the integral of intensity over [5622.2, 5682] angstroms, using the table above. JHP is -1.86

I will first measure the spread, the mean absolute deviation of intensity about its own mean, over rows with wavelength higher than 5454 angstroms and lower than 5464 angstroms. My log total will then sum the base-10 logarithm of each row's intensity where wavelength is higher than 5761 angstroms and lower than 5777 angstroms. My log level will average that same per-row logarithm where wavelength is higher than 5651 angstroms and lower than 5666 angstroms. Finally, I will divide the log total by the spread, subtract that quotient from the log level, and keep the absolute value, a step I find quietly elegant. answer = 3.6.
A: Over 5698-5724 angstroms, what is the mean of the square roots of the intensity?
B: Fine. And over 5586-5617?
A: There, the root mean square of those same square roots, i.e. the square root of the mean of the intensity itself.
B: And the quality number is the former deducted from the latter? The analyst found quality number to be 0.15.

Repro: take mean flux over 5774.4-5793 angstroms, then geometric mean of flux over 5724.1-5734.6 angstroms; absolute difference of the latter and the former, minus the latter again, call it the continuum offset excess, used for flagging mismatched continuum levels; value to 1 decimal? -79.6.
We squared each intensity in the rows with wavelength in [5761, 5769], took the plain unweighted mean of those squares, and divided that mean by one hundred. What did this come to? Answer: 72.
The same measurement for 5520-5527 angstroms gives 58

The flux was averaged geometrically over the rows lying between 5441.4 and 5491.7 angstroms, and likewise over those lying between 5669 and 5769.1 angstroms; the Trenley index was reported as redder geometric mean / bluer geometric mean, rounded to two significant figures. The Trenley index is 0.98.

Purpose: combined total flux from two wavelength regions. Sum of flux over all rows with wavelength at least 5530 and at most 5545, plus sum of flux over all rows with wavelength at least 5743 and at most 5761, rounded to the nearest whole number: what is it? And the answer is 1063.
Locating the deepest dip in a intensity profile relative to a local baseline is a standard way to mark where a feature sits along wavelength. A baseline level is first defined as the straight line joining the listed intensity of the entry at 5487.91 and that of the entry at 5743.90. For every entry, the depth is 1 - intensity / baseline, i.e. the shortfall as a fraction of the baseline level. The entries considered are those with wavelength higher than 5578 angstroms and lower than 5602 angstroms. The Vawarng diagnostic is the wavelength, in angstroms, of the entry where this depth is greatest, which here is 5600.24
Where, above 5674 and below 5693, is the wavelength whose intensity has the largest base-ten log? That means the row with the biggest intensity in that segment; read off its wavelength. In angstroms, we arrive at 5691.24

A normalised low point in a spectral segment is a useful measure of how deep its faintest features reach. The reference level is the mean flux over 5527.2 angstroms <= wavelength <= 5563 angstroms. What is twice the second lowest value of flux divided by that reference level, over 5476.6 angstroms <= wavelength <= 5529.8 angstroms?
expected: 1.93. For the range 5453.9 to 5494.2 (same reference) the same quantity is 2.12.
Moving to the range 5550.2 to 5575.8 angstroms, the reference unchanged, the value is 1.96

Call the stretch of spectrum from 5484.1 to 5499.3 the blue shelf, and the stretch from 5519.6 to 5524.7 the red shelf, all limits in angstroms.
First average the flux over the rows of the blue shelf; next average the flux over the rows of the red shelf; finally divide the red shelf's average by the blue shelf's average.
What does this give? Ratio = 0.89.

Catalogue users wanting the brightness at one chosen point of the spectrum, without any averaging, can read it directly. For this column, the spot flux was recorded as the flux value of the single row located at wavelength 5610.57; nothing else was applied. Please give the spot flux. 80.1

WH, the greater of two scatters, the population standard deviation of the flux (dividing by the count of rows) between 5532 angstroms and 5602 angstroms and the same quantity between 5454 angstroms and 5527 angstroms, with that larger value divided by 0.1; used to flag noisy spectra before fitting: 56.1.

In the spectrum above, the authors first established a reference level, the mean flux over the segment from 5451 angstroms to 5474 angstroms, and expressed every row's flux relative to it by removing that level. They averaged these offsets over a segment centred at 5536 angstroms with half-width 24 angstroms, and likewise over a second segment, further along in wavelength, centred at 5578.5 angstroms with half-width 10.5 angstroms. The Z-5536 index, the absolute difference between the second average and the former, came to 8.1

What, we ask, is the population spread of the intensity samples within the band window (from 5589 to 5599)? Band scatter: 2.7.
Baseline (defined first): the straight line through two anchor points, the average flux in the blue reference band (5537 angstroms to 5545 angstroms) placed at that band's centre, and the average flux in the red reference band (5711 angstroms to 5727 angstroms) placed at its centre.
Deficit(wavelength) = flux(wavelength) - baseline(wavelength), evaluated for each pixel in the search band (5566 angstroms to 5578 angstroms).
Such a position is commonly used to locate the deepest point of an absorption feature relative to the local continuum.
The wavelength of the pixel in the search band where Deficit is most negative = 5566.81 angstroms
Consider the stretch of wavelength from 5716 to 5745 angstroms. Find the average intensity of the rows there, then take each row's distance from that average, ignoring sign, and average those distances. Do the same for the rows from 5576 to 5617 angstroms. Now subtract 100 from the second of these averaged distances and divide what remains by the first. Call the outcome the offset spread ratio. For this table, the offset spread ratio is -29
